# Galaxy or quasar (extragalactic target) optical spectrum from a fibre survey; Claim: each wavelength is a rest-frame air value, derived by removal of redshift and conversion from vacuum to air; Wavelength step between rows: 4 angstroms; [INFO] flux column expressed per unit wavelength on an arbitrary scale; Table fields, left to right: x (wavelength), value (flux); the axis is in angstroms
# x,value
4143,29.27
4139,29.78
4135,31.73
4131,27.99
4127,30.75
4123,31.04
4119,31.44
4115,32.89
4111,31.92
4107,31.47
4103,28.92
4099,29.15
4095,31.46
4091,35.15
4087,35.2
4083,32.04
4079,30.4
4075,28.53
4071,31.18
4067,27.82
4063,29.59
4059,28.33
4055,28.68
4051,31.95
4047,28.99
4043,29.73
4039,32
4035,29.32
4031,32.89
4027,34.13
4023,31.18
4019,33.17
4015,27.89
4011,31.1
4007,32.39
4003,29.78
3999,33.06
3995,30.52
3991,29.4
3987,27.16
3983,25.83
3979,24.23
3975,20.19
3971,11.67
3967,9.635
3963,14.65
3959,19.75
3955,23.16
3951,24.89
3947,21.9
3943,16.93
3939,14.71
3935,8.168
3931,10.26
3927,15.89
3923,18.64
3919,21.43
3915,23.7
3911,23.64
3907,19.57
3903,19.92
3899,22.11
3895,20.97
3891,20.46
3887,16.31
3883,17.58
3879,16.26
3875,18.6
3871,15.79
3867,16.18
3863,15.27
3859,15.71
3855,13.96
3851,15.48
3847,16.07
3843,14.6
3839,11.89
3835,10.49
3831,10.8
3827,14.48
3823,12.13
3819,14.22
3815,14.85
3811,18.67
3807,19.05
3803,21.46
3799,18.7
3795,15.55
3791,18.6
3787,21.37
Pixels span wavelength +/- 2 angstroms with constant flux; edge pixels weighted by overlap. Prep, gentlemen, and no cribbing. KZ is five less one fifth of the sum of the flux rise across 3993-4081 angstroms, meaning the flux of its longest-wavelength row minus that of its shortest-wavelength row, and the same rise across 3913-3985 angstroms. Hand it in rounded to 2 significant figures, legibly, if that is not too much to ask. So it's 4.6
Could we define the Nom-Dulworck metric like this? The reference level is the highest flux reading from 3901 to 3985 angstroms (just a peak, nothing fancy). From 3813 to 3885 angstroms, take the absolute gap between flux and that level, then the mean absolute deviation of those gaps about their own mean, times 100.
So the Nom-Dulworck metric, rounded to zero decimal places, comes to 166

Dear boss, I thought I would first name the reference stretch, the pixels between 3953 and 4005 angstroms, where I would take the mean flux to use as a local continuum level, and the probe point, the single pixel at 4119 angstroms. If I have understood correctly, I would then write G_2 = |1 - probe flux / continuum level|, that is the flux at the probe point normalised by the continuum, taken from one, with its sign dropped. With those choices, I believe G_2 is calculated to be 0.37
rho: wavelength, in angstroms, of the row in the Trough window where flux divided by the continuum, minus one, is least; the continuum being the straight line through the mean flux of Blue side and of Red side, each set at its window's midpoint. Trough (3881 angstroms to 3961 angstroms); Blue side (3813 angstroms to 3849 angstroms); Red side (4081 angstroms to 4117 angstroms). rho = 3935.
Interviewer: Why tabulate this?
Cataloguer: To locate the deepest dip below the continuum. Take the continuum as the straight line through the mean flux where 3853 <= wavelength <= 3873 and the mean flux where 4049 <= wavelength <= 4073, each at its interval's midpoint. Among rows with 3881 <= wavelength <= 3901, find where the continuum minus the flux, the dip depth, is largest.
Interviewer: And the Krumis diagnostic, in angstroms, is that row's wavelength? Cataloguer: 3887 angstroms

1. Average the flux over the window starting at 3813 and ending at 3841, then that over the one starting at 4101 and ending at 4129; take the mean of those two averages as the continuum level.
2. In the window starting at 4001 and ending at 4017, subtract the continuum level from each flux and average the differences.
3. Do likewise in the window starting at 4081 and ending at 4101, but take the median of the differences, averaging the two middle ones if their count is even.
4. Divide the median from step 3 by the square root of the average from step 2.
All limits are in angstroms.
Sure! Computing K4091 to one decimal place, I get 3.5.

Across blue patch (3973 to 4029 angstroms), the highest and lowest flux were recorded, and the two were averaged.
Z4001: 27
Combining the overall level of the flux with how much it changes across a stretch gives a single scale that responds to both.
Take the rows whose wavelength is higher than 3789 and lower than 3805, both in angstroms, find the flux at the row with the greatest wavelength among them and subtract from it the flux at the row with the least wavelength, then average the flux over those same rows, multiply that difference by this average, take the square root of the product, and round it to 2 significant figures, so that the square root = 7.3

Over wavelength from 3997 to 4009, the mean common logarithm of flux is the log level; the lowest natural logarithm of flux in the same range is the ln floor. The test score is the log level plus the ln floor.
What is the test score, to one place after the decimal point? 4.9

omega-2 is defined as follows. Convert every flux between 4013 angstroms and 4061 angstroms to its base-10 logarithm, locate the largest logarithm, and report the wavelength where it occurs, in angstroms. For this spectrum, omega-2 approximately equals 4027 angstroms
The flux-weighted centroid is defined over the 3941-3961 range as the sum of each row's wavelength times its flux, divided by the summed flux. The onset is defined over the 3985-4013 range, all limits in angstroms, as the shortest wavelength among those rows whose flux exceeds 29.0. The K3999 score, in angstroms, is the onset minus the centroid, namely 39.7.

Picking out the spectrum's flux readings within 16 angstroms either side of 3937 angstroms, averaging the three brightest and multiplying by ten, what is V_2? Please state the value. 218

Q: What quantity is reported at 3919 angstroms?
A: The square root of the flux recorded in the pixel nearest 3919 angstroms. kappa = 4.6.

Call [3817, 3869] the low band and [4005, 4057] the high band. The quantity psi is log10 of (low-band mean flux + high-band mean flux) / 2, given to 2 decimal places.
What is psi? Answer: 1.35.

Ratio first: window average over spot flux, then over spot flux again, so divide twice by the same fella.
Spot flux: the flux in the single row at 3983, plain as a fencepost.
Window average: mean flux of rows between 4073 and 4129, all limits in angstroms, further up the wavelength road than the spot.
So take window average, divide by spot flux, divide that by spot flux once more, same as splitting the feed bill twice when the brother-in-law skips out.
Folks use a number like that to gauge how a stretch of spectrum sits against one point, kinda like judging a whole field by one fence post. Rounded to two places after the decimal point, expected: 0.05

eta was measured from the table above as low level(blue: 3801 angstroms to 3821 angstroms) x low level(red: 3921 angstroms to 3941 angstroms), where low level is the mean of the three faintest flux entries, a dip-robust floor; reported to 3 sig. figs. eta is 176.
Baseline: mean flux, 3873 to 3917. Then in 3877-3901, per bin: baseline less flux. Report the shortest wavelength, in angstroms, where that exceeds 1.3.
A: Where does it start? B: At 3879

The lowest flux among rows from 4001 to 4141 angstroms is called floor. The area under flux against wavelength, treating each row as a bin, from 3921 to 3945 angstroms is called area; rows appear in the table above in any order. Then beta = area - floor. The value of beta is 311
